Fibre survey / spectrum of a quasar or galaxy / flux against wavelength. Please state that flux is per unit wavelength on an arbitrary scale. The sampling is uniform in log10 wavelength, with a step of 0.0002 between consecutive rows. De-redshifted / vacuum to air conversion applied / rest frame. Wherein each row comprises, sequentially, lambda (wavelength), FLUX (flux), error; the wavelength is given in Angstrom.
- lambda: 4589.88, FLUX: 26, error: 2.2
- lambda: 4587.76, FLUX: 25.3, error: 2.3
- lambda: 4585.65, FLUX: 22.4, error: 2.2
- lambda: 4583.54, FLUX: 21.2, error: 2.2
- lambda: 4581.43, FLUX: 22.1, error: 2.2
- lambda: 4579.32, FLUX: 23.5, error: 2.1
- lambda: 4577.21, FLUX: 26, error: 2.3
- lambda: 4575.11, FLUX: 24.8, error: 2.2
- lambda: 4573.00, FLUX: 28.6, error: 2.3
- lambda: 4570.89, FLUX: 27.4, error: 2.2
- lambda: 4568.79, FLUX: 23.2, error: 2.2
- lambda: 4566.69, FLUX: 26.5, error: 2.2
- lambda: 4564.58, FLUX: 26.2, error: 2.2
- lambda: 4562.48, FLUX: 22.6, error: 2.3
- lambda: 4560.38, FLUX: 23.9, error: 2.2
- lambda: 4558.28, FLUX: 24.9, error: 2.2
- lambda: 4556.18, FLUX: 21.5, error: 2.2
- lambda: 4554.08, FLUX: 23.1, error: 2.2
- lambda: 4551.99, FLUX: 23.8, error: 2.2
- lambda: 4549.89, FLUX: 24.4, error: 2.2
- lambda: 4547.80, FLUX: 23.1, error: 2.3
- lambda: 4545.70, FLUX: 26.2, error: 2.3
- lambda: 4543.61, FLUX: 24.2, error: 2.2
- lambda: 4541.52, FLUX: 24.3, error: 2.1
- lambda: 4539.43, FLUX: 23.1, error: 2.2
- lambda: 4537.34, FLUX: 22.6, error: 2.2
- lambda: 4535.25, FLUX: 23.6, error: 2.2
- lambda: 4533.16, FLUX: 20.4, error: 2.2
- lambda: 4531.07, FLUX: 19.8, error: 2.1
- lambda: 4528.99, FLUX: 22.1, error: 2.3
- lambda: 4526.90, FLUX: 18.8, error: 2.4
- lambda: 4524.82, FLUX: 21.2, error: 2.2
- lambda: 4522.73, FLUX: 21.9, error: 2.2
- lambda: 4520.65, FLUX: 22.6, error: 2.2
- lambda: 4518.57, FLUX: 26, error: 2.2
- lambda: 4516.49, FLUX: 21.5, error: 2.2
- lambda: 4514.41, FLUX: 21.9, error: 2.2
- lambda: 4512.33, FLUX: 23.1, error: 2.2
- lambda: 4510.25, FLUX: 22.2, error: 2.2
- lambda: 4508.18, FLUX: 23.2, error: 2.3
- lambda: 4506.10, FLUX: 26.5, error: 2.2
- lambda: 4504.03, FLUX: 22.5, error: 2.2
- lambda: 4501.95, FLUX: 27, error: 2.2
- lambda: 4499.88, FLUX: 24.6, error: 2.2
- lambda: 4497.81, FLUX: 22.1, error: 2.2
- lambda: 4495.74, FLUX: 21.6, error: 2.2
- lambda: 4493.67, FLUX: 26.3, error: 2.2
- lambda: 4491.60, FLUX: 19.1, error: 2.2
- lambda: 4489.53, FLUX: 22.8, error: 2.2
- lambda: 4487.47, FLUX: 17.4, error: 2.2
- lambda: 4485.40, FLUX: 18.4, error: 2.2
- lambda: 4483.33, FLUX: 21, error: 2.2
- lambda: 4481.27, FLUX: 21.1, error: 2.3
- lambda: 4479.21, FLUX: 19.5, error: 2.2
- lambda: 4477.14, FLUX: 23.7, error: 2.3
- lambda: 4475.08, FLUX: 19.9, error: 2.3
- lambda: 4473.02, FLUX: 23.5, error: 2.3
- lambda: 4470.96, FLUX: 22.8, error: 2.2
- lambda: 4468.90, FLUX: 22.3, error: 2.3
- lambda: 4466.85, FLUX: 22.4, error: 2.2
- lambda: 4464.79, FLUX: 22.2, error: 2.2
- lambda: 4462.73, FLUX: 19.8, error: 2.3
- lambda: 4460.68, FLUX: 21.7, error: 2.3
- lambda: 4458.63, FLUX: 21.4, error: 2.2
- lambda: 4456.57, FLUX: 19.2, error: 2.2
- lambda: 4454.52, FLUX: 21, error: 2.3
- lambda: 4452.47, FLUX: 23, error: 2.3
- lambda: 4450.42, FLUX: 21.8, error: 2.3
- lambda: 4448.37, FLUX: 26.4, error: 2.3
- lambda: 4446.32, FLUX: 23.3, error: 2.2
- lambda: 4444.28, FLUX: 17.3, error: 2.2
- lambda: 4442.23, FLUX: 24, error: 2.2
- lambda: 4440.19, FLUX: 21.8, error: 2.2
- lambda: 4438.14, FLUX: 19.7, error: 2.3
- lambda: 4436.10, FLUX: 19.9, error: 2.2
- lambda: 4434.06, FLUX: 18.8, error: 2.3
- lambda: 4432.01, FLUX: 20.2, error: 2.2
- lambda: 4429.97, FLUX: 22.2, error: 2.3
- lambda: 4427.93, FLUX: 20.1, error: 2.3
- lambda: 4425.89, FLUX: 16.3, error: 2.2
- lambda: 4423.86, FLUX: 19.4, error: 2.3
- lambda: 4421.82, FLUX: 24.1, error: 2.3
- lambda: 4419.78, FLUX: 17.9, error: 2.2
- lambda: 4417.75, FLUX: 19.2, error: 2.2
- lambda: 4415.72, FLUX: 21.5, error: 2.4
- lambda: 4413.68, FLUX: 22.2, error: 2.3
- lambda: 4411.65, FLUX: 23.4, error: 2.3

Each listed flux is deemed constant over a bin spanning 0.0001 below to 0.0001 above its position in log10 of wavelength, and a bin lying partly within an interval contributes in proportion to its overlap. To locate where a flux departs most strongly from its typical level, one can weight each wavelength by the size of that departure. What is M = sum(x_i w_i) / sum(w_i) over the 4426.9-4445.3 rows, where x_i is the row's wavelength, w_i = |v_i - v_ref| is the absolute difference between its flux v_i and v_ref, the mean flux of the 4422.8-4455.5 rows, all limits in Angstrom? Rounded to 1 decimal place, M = 4438.3 Angstrom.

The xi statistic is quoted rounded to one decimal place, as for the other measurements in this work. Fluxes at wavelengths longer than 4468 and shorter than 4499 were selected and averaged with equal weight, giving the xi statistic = 21.4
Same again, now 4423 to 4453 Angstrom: 20.9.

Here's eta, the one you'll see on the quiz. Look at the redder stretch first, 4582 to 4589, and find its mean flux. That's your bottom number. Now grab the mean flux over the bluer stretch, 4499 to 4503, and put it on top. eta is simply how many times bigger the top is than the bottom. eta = 1.12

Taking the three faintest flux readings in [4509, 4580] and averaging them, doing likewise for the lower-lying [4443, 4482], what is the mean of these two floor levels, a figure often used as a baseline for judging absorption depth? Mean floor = 19.2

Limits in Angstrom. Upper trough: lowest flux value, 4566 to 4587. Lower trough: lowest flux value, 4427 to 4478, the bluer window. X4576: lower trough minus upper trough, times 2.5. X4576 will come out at -10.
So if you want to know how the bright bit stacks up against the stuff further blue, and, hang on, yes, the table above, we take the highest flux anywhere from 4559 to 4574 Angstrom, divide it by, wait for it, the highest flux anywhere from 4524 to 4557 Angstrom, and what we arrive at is 1.09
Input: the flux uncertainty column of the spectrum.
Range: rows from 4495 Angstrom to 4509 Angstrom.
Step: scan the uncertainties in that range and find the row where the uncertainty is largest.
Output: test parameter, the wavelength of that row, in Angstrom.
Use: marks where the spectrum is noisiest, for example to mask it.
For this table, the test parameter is 4508.18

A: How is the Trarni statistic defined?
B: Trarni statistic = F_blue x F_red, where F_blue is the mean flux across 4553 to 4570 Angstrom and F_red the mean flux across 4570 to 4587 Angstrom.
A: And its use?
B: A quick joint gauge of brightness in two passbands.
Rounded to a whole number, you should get 588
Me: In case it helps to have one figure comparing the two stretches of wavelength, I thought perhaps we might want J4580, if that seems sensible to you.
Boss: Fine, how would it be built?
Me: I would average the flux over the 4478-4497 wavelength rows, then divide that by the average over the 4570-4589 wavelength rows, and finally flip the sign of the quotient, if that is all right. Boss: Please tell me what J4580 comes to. -0.85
